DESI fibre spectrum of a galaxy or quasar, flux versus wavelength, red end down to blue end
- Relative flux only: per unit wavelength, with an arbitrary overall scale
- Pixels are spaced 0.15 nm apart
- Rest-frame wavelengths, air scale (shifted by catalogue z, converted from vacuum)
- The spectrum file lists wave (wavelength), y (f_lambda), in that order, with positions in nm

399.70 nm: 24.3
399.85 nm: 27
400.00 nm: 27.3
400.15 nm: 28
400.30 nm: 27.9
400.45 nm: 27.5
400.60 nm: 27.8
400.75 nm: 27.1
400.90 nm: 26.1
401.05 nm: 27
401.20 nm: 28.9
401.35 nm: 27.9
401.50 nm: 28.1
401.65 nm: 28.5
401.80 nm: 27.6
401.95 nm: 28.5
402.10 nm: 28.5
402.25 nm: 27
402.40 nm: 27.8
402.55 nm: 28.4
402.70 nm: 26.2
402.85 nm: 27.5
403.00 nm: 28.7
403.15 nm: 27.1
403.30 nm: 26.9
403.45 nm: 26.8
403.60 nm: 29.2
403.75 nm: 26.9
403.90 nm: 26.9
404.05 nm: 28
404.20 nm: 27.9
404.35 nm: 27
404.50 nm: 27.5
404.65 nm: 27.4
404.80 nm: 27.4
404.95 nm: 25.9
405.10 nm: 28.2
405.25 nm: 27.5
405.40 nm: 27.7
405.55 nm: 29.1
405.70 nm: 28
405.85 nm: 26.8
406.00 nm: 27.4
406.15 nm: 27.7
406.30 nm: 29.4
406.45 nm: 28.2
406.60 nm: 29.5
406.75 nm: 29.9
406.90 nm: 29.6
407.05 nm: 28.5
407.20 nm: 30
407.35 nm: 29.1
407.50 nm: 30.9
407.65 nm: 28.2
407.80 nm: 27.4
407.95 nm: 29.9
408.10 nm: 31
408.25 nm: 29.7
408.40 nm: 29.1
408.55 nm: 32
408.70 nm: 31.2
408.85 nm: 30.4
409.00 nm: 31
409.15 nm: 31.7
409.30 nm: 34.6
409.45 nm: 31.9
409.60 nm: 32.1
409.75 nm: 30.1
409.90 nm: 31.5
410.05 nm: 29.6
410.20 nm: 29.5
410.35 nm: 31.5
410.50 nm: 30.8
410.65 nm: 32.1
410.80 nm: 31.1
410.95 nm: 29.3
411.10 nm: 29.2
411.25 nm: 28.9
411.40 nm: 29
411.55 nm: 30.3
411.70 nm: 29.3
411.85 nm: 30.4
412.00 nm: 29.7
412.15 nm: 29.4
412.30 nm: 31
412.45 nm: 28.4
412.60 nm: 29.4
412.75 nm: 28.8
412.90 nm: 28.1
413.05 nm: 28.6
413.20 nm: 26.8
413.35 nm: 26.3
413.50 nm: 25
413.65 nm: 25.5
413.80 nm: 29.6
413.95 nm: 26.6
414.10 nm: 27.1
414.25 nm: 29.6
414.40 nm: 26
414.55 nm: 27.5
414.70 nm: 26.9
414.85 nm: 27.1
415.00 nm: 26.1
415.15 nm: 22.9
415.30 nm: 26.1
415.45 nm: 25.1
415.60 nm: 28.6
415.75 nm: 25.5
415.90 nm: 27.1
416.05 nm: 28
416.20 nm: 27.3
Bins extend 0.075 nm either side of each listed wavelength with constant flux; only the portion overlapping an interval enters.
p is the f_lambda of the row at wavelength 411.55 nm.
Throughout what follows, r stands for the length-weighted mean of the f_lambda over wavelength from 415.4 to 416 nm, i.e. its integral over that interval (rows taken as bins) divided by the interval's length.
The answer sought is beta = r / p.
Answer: 0.88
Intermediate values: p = 30.3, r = 26.7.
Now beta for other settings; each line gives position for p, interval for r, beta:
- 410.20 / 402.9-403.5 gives 0.93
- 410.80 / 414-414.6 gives 0.88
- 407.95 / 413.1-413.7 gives 0.87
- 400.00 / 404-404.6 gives 1.01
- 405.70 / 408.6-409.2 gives 1.11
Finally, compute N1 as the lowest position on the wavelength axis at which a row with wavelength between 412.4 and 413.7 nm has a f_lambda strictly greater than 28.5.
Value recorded 412.60 nm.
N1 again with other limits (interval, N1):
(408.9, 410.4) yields 409.00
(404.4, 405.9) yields 405.55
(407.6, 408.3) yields 407.95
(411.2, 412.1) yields 411.25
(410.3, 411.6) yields 410.35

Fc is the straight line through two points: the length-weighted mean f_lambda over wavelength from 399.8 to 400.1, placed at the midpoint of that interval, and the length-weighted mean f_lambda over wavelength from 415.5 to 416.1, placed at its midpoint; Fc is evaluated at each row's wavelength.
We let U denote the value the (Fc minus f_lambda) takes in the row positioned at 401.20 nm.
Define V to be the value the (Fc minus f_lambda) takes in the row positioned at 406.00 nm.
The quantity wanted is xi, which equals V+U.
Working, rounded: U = -1.7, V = -0.2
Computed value -1.9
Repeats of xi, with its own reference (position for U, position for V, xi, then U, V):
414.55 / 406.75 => -3.0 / -0.3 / -2.7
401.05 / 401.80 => -0.1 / 0.2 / -0.4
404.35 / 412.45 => -1.0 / 0.2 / -1.2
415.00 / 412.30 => -2.7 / 1.1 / -3.8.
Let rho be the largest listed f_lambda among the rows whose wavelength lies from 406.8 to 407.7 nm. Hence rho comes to 30.9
